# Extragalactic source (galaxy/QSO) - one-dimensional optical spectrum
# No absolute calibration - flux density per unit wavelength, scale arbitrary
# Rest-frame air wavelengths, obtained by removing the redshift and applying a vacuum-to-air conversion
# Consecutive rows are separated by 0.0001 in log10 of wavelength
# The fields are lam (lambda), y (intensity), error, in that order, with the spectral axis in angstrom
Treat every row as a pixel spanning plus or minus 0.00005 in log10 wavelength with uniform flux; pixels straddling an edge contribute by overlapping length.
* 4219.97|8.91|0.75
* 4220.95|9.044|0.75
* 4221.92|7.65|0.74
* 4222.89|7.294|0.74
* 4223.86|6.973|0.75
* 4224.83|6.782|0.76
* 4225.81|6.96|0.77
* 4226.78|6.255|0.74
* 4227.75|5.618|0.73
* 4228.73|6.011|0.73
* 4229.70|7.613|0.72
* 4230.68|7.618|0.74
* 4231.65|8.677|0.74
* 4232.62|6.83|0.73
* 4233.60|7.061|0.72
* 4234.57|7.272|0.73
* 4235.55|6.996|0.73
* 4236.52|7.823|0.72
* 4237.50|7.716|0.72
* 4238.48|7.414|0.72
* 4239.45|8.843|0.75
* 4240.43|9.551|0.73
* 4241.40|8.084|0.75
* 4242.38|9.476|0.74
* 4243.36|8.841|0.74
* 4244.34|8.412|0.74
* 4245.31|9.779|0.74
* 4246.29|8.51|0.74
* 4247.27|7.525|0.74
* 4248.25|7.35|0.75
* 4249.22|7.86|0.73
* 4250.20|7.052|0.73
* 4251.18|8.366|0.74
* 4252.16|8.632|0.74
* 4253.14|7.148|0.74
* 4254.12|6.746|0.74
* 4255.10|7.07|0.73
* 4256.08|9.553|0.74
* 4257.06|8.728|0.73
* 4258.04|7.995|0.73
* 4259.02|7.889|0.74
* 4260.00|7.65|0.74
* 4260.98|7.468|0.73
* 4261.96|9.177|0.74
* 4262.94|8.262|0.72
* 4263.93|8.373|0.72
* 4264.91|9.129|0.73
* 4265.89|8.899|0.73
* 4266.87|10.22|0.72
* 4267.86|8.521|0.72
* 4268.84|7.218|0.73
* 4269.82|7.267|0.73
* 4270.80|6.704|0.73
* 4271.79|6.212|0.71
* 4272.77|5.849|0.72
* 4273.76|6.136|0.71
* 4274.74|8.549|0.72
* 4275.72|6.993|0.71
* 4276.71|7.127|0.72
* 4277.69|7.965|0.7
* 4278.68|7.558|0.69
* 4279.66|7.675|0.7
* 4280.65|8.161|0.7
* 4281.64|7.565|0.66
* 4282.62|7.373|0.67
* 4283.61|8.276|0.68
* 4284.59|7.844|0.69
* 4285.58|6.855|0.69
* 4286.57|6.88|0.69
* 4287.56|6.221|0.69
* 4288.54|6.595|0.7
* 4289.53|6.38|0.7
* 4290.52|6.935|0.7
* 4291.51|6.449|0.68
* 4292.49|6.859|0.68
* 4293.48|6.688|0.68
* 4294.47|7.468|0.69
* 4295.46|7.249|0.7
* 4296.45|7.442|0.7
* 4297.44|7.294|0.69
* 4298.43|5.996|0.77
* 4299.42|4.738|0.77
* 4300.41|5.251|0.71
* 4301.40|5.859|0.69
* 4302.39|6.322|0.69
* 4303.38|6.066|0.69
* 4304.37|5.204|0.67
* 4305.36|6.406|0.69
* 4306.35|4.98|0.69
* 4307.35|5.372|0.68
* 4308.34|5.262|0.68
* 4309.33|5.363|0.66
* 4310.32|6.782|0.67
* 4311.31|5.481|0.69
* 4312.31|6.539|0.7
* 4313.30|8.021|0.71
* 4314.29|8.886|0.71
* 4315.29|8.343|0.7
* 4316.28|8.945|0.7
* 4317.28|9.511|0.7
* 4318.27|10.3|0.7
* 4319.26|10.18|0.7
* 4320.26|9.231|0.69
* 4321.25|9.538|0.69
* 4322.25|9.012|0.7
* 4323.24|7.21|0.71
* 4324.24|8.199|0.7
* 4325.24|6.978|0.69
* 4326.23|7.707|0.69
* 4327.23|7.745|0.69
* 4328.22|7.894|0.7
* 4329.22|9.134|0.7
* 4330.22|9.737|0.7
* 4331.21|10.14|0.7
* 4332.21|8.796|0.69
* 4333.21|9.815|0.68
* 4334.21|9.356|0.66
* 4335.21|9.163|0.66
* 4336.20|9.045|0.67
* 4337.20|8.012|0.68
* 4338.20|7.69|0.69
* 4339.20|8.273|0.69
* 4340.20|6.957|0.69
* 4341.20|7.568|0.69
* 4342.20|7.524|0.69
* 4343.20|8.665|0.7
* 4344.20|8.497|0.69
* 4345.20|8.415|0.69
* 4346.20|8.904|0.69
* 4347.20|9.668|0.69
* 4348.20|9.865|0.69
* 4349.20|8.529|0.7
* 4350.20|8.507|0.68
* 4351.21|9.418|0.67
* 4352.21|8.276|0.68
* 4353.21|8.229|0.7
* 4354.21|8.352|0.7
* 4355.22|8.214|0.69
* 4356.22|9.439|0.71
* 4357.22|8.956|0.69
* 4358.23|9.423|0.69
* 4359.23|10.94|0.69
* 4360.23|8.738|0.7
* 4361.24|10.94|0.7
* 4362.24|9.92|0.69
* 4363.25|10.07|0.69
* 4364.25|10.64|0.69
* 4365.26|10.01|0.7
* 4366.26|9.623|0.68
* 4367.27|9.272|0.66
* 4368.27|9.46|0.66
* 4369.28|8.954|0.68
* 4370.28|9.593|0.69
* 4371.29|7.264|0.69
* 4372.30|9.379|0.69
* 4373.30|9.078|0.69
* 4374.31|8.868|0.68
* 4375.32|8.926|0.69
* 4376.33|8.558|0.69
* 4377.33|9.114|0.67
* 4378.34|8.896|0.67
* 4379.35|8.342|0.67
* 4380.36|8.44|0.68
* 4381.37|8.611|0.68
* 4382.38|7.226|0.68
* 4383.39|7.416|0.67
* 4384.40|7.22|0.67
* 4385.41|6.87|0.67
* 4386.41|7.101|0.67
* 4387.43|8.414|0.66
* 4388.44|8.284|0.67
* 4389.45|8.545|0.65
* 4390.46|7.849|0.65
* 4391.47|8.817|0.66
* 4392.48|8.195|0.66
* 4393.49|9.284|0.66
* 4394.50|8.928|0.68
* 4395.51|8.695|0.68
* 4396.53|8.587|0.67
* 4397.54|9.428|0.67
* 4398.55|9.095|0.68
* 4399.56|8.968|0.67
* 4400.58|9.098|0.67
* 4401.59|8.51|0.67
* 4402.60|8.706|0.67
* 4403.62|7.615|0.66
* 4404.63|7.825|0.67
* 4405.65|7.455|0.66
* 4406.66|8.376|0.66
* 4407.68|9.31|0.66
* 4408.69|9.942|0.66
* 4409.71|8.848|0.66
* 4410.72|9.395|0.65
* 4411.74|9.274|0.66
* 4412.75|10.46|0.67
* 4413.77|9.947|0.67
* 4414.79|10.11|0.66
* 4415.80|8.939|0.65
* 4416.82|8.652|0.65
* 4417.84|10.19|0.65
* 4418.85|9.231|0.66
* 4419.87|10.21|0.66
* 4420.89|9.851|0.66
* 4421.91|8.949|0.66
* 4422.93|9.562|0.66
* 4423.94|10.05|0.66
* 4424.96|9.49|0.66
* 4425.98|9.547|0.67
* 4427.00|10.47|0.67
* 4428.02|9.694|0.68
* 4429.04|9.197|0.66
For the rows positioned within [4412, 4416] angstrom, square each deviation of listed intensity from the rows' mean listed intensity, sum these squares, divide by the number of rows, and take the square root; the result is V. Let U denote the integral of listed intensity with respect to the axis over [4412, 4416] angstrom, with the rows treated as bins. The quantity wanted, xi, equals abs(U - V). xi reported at 39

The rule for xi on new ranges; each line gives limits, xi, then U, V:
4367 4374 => 62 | 63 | 0.7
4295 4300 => 32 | 33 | 1.0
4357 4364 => 69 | 69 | 0.8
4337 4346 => 71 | 72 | 0.5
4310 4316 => 43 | 44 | 1.2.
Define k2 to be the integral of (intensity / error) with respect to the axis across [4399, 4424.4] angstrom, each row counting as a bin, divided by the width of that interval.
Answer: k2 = 13.9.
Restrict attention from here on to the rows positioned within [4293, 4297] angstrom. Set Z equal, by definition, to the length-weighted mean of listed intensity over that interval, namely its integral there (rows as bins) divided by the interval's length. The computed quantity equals 7.2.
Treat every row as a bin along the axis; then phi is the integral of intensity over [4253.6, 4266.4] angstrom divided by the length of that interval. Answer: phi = 8.2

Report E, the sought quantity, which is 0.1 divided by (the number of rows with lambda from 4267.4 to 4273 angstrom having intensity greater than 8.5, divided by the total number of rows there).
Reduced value 0.60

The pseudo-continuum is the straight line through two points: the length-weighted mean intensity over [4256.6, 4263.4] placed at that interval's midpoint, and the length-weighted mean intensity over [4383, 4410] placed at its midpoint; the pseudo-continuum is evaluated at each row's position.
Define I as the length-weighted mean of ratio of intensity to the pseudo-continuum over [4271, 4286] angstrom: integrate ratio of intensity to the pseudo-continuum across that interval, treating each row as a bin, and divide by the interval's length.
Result 0.89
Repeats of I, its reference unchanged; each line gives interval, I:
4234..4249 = 1.01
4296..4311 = 0.71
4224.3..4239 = 0.88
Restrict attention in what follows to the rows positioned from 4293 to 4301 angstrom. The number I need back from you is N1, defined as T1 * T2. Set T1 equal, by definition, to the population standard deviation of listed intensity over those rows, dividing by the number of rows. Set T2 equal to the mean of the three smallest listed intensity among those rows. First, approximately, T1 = 1.0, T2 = 5.3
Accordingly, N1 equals 5.3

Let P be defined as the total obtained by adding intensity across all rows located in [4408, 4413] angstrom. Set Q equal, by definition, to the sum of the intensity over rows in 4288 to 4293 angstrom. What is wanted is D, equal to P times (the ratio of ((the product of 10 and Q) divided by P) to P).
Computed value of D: 6.9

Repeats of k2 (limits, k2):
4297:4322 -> 10.1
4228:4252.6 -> 10.8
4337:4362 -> 12.6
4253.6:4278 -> 10.8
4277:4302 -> 10.0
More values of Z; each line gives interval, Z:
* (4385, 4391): 7.9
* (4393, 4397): 8.9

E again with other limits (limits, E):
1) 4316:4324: 0.11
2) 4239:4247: 0.13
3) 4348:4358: 0.17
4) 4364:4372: 0.11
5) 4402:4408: 0.30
